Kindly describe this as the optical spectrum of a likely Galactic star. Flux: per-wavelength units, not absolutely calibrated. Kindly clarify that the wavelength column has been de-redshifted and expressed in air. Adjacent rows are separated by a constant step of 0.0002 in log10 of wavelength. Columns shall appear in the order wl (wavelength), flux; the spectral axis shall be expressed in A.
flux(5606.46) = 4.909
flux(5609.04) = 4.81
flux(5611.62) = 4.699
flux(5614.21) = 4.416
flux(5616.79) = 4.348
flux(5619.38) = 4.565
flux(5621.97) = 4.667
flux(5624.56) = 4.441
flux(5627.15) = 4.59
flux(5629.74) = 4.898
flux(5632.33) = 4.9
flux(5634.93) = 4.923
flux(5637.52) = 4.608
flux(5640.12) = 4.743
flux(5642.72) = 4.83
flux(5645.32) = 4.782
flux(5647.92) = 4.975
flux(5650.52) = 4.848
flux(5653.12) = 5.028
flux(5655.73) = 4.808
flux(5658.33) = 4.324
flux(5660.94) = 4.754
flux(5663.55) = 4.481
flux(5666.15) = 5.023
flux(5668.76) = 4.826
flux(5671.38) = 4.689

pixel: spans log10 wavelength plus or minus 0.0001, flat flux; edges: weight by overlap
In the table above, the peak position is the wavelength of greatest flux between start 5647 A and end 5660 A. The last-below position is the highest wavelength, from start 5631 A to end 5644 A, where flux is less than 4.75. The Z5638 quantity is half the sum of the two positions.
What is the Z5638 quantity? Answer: 5646.6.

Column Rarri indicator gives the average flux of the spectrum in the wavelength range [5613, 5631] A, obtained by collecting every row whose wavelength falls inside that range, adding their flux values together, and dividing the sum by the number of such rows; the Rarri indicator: 4.56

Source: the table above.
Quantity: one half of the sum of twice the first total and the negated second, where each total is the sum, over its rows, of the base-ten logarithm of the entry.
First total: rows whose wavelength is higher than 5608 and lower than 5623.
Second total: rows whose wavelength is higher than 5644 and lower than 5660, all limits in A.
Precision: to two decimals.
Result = 1.93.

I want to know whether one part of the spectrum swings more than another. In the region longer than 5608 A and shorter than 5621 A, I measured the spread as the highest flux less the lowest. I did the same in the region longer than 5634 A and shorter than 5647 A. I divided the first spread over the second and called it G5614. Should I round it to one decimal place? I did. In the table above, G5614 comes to 1.5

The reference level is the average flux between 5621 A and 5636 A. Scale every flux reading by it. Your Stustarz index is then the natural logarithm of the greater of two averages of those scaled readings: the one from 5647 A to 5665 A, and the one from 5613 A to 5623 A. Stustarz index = 0.0019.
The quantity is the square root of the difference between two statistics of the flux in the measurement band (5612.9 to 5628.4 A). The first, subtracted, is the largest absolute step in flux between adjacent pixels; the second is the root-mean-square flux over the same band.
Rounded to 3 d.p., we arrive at 2.069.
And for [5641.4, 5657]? 2.159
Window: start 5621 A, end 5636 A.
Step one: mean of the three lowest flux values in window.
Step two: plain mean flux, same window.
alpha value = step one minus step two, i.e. -0.17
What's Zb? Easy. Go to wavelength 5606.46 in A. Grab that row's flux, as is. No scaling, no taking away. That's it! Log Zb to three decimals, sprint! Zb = 4.909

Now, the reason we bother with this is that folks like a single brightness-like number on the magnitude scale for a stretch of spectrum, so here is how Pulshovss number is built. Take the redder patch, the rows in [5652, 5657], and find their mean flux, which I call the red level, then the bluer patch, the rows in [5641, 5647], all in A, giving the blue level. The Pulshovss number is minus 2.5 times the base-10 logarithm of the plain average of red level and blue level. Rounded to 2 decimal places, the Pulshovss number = -1.72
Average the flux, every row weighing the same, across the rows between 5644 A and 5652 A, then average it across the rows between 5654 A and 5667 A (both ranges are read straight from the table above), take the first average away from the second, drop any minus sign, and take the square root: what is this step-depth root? 0.44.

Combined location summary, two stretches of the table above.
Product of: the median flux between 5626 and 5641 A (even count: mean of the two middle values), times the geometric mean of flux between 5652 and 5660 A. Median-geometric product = 22.7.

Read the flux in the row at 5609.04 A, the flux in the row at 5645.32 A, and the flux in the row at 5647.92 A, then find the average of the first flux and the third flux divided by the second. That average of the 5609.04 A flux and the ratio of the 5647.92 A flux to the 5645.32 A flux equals 2.93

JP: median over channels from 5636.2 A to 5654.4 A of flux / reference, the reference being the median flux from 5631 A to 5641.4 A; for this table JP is 1.00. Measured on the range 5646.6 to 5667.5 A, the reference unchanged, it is 1.00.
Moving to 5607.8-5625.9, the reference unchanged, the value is 0.95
